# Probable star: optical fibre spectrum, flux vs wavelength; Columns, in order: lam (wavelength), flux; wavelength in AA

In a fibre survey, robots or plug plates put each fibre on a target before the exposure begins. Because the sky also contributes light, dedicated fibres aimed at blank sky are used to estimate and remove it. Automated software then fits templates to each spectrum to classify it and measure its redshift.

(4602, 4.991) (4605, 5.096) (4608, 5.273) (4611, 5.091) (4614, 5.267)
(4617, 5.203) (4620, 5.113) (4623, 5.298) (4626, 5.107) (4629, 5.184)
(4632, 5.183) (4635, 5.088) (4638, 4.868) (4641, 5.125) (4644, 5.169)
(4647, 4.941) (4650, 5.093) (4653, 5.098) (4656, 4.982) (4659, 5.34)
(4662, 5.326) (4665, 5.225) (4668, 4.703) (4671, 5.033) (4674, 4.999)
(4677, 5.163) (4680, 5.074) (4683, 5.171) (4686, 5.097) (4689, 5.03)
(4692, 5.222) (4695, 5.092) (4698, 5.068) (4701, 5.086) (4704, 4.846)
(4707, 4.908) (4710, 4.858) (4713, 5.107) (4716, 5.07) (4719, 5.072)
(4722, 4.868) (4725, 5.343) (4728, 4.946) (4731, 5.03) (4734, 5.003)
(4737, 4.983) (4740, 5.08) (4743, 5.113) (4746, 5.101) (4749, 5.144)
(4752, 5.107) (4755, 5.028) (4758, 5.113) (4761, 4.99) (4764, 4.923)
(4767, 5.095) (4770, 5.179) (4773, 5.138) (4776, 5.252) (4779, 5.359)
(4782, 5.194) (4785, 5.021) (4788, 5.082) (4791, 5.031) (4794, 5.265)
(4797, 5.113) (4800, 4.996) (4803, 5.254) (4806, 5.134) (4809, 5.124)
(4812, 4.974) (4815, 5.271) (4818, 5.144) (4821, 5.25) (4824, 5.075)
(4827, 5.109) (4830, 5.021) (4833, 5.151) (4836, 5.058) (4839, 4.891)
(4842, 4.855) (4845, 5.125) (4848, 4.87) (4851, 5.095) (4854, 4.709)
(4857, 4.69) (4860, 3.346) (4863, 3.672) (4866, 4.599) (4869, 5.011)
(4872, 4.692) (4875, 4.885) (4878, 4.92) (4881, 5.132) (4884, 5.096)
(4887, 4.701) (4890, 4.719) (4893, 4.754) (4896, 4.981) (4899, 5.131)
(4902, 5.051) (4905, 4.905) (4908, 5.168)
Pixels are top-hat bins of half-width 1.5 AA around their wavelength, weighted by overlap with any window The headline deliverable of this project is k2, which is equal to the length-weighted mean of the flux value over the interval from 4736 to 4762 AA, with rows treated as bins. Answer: 5.08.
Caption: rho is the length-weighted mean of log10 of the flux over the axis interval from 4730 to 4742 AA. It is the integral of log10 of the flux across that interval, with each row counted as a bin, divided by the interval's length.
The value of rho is 0.701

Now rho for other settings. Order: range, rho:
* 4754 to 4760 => 0.705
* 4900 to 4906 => 0.699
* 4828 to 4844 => 0.699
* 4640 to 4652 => 0.706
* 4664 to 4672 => 0.696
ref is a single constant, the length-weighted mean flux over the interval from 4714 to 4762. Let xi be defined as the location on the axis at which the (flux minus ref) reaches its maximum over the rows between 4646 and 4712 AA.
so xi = 4659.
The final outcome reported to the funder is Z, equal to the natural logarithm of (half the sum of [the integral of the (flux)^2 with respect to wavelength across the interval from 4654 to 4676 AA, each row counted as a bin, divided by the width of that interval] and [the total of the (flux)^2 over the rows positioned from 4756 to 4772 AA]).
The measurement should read 4.34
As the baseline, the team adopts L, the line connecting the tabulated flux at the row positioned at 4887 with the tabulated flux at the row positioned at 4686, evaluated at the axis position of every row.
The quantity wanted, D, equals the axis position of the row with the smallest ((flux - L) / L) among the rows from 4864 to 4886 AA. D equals 4866 AA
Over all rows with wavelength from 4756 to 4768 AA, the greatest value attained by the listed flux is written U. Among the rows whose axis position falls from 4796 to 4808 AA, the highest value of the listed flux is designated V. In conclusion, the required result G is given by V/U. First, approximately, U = 5.113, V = 5.254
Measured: 1.03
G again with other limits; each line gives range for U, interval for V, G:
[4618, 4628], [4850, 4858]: 0.96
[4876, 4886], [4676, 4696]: 1.02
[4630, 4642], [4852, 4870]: 0.97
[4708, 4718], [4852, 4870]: 0.98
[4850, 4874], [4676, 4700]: 1.02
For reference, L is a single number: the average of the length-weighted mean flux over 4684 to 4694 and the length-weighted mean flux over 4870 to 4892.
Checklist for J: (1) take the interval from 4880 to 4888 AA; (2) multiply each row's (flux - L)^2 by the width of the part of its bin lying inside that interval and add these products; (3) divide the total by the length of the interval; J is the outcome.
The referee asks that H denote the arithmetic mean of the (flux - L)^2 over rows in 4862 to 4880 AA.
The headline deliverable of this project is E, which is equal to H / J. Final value 9.2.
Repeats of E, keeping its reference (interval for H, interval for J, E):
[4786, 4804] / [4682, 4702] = 1.7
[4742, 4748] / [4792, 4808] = 0.4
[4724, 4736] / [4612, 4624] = 0.6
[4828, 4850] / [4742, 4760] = 1.1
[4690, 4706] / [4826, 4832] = 2.6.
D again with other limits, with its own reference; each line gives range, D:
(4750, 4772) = 4764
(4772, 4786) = 4785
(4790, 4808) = 4800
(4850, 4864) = 4860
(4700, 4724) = 4704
